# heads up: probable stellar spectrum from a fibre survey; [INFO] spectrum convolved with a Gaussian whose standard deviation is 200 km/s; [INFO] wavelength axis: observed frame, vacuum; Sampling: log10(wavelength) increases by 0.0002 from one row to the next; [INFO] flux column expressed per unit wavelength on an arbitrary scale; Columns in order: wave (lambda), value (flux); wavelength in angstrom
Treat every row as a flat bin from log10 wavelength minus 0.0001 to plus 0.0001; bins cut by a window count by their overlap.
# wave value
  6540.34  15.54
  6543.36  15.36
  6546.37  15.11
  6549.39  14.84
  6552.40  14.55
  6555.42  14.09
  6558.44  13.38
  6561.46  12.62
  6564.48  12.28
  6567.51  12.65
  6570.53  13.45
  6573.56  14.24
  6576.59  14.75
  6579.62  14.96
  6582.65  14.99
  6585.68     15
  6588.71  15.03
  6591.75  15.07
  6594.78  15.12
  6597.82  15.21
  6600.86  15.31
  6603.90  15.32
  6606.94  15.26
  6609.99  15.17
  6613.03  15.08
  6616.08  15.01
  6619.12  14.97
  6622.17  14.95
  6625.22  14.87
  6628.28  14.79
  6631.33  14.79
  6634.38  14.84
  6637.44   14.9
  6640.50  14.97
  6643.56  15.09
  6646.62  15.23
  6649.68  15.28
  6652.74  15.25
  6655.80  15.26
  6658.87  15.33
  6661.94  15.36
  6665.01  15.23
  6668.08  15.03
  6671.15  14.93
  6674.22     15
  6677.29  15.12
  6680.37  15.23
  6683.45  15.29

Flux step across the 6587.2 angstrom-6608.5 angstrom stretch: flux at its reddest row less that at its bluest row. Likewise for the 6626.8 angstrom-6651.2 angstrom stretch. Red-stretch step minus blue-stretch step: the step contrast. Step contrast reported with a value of 0.26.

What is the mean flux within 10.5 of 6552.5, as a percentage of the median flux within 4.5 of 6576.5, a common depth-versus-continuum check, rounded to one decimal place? 96.8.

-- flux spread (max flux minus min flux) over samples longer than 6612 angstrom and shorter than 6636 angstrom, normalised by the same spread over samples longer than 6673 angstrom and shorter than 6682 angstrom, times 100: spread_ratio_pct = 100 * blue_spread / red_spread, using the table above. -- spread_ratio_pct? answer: 126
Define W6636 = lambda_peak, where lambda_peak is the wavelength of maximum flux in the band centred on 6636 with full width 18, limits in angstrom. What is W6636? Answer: 6643.56 angstrom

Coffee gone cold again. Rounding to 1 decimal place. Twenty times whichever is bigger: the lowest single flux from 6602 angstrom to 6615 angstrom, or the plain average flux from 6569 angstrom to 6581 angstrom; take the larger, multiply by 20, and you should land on 301.6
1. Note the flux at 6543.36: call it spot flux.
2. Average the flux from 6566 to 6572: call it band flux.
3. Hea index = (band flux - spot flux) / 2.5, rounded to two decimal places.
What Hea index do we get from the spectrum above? -0.92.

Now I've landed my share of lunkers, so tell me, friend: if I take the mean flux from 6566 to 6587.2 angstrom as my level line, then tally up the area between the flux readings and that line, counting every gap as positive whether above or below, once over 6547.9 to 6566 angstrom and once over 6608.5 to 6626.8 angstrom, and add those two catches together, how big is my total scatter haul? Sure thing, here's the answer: 30.0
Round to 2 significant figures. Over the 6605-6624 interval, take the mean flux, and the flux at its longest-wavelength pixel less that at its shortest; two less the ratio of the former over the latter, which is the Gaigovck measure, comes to 51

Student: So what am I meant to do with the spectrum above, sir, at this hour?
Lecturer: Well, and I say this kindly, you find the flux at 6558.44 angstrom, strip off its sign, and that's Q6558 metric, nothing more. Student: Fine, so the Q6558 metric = 13.4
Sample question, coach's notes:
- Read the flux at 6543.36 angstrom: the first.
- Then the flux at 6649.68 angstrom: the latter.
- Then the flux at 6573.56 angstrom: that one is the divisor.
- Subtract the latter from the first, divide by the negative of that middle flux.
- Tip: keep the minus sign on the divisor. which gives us -0.01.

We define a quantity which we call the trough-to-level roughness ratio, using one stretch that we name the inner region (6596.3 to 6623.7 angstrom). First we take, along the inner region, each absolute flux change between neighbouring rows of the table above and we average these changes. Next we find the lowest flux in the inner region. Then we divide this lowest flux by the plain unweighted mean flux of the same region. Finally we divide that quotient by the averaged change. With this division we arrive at 16.5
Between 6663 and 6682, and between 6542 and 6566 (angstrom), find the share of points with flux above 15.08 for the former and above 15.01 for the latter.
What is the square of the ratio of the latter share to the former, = 0.25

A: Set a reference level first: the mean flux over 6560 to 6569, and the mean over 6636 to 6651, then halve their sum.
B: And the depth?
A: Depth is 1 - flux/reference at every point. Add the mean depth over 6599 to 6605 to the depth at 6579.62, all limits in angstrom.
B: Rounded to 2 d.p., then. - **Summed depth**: -0.19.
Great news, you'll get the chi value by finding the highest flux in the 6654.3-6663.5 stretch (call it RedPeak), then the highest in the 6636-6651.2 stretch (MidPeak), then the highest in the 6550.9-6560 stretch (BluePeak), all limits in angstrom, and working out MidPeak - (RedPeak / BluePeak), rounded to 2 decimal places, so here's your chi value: 14.22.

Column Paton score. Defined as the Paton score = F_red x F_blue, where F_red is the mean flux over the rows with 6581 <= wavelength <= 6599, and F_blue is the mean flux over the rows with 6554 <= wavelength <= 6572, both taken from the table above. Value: 197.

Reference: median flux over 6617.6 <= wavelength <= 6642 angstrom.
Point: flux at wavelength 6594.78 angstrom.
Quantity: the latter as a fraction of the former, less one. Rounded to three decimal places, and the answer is 0.016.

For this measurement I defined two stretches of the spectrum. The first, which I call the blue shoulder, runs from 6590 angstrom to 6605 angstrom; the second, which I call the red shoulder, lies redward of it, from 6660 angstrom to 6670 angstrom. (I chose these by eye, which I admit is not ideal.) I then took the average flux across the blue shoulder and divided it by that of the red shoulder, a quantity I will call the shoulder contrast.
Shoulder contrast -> 1.000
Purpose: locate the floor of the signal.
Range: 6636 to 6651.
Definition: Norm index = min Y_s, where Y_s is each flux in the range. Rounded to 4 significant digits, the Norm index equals 14.90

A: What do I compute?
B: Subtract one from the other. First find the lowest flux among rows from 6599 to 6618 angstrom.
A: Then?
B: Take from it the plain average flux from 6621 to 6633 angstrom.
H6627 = 0.16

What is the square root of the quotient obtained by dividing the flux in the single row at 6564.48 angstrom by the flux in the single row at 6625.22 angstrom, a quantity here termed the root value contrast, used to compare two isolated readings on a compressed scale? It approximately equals 0.91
